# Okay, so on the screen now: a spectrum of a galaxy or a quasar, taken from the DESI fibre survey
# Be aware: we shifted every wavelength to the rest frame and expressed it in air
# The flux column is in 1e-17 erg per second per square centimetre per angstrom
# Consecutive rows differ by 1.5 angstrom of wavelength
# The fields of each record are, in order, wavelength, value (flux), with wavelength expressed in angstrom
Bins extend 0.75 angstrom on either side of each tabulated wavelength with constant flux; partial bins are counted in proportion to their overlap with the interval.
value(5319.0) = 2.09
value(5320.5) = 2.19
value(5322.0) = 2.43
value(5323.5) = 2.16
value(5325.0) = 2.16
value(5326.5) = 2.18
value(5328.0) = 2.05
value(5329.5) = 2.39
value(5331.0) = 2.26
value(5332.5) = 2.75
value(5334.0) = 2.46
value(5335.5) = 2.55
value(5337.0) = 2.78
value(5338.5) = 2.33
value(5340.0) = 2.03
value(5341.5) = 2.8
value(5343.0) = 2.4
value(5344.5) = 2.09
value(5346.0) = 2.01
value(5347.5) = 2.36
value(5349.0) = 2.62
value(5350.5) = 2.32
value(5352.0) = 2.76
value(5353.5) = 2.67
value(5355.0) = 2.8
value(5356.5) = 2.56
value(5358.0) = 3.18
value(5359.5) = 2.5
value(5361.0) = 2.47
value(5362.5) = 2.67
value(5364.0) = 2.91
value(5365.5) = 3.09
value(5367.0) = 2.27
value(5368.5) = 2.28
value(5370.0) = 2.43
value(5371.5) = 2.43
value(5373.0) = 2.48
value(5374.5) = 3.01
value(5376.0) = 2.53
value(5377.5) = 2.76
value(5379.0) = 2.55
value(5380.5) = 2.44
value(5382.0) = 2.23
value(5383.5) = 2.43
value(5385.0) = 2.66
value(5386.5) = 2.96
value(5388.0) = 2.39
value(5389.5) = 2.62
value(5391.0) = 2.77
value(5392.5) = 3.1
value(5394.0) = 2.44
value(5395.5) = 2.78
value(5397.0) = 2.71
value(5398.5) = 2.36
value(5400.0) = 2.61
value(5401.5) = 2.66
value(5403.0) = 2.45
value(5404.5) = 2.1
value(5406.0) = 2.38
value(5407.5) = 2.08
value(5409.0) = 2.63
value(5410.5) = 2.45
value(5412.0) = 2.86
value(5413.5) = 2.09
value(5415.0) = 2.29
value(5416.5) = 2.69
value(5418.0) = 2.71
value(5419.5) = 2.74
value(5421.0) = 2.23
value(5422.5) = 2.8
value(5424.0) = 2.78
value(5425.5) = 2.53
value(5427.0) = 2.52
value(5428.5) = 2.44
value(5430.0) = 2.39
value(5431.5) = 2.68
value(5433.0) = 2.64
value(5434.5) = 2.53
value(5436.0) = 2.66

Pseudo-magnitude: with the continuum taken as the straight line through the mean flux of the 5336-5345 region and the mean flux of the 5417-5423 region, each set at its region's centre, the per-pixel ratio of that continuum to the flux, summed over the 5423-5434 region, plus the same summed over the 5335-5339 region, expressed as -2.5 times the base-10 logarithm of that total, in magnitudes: -2.51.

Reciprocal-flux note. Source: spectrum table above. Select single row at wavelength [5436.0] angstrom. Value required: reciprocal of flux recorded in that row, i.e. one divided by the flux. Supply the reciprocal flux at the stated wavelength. 0.38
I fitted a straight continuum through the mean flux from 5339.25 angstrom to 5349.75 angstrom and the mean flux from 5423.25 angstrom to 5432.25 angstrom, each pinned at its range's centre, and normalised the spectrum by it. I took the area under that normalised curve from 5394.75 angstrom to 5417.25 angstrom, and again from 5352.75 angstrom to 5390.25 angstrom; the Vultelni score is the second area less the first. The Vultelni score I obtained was 18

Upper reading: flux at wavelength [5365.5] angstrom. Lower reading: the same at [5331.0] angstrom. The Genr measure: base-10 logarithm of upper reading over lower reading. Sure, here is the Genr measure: 0.14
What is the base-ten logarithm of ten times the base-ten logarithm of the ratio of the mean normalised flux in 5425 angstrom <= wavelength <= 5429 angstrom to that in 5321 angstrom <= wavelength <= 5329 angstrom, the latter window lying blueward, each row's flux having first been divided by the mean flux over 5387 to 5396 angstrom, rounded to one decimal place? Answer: -0.3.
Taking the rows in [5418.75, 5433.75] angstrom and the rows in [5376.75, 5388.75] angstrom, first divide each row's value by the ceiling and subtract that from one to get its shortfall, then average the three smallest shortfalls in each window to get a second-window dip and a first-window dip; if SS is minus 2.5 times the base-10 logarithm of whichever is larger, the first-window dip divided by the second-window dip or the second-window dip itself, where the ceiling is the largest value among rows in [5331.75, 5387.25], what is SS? 0.1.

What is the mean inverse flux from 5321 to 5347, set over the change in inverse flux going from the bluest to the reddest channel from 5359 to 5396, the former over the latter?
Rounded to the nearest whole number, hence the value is -11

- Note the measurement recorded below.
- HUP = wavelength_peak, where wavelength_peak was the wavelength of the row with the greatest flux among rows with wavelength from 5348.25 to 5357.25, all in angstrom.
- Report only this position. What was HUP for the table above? 5355.0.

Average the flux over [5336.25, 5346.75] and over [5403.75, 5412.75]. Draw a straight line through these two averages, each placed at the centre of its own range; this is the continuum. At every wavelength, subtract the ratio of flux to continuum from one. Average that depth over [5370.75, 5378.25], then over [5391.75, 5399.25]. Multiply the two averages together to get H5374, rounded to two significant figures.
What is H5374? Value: 0.012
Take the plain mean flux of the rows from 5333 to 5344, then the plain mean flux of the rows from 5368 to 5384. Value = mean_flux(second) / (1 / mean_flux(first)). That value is 6.2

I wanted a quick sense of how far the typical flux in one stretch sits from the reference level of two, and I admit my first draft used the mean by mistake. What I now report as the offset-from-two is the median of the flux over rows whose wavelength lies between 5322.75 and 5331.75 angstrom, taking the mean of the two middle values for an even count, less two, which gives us 0.170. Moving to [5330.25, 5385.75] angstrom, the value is 0.500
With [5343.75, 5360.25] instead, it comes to 0.560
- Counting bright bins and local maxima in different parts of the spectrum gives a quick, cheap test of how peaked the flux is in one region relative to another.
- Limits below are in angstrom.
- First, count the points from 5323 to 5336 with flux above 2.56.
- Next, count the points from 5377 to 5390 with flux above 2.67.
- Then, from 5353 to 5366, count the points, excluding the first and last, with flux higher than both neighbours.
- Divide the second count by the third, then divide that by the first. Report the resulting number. 1.0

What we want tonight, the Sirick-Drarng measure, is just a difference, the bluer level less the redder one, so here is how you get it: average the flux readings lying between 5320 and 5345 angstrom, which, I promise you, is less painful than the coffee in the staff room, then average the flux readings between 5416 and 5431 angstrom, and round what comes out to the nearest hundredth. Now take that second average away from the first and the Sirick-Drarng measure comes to -0.23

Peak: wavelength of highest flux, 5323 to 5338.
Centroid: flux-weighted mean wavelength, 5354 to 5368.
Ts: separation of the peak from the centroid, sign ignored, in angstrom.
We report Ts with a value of 23.9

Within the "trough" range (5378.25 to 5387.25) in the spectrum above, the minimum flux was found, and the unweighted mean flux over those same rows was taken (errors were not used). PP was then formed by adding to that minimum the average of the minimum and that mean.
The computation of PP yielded 4.62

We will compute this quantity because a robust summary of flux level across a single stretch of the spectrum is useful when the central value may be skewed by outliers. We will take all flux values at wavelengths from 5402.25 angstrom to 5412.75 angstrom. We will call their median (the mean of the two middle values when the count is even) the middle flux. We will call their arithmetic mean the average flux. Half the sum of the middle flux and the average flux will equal 2.44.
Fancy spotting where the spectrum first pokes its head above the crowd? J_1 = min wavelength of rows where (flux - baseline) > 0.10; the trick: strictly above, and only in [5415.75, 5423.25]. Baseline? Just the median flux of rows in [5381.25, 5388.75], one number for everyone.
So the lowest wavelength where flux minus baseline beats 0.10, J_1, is 5416.5 angstrom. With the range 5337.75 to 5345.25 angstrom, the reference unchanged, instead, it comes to 5341.5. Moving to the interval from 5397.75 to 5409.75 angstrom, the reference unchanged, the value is 5400.0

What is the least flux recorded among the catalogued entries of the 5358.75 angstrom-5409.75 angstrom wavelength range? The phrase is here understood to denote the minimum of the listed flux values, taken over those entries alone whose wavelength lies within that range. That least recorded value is 2.08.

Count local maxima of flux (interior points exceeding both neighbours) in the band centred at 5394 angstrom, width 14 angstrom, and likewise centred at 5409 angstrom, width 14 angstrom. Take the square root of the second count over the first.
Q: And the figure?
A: 1.22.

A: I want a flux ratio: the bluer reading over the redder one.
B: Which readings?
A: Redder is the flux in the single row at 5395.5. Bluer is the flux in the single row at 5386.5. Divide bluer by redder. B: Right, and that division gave 1.06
